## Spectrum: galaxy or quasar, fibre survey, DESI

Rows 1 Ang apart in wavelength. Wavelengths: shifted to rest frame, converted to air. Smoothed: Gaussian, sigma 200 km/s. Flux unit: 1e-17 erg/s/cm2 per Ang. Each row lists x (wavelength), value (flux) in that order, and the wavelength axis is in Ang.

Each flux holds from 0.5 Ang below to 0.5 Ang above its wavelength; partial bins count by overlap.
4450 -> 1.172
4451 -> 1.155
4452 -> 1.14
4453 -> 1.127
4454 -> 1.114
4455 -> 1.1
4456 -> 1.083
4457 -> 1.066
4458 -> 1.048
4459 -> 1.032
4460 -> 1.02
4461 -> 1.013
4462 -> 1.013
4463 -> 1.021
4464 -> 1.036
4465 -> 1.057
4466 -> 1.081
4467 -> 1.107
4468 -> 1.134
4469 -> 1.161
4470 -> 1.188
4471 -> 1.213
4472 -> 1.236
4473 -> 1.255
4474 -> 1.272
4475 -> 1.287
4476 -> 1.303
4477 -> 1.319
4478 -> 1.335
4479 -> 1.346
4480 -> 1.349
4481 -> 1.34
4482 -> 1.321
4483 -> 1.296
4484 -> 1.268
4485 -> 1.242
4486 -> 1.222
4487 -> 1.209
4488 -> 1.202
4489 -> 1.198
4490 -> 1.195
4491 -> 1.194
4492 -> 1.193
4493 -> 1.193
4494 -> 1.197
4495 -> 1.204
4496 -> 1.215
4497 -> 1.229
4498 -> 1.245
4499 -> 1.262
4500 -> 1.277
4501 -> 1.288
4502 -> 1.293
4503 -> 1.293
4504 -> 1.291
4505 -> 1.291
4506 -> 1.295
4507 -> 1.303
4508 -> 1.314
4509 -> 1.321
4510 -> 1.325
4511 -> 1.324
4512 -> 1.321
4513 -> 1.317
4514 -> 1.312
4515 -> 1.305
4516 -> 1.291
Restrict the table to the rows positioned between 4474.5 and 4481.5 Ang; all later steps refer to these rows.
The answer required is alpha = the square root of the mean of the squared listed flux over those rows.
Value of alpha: 1.33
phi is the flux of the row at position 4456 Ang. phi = 1.083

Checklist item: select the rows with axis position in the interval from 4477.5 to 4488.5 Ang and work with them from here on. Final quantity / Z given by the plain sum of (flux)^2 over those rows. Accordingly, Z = 18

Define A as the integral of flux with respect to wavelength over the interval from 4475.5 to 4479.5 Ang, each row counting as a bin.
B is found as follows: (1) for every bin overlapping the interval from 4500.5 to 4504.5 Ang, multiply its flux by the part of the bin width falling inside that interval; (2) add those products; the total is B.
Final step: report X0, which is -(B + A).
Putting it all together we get -10.5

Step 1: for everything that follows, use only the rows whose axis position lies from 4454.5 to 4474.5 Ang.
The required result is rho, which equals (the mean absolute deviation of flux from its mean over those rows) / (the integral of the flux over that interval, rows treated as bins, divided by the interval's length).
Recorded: 0.06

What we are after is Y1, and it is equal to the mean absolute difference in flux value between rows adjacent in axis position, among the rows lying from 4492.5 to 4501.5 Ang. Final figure 0.0119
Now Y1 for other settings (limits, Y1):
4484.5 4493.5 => 0.0061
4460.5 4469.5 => 0.0185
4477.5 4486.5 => 0.0176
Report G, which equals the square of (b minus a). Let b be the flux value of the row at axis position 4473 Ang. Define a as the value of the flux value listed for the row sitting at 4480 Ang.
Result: 0.0088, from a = 1.349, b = 1.255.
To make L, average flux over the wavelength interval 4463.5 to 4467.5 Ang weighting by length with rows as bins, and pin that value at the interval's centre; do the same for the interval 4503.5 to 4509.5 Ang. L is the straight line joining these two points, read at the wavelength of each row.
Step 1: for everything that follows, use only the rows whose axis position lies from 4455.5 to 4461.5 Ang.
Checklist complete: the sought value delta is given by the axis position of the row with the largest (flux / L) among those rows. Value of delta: 4456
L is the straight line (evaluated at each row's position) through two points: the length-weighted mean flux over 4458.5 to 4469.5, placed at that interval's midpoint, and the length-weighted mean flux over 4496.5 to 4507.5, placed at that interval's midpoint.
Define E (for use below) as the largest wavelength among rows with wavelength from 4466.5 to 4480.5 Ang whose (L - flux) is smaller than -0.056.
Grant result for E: 4480 Ang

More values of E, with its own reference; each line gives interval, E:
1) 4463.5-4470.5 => 4470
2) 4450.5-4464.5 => 4456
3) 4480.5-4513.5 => 4485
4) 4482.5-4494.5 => 4485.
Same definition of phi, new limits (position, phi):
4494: 1.197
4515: 1.305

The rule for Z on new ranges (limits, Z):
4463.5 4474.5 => 15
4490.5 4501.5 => 17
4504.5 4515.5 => 19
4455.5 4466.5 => 12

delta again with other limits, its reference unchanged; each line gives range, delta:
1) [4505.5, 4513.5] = 4509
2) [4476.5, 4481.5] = 4479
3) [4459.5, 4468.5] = 4468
